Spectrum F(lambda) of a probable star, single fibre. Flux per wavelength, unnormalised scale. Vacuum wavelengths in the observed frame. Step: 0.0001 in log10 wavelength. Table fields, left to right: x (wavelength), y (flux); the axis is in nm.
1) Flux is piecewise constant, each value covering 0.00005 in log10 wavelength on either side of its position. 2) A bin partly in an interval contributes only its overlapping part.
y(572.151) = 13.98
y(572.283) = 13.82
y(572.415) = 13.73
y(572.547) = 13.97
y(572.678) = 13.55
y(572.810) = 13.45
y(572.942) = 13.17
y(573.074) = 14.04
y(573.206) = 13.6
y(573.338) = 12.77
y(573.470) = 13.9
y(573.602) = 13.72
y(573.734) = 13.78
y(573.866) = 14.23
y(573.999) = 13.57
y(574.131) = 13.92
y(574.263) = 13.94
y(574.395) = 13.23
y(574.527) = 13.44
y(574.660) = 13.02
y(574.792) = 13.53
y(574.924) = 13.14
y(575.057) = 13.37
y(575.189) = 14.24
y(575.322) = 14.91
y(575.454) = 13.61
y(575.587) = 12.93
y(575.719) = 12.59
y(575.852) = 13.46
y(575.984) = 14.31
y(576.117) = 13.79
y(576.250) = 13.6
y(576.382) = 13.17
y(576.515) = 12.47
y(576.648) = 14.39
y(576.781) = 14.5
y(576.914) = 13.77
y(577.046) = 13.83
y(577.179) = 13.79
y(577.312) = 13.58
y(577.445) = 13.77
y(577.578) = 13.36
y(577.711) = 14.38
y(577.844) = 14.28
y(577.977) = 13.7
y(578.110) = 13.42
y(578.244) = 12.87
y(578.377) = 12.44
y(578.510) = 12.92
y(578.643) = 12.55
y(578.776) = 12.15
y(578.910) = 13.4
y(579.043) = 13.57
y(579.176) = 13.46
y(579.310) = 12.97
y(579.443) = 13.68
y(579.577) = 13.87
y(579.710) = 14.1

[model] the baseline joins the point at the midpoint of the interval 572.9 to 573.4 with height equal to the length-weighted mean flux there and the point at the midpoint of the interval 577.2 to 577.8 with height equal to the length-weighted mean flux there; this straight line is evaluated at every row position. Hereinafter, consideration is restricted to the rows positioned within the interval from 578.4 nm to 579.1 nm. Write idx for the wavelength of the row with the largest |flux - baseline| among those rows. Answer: 578.776 nm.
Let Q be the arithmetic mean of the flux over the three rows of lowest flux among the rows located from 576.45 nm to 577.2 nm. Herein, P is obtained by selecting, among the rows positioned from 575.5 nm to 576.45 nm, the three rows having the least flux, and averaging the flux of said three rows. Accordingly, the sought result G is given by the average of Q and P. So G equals 13.1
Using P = 12.9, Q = 13.3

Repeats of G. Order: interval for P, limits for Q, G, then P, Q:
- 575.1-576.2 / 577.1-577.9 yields 13.3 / 13.0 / 13.6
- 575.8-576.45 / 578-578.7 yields 13.0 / 13.4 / 12.6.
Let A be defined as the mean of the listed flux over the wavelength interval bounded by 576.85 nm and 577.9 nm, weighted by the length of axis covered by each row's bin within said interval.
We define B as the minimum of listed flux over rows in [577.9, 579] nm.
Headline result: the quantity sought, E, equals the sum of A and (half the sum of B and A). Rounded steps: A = 13.8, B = 12.15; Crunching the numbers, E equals 26.8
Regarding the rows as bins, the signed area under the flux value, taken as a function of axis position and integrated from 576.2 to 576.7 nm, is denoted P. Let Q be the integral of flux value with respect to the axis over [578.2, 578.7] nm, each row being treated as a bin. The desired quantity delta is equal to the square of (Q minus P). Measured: 0.1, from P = 6.69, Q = 6.4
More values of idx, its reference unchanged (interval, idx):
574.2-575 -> 574.660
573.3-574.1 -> 573.866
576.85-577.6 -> 577.578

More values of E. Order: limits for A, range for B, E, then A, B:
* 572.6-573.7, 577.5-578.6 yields 26.5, 13.5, 12.44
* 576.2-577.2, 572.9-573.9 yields 26.9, 13.7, 12.77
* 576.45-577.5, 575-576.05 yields 26.9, 13.8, 12.59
